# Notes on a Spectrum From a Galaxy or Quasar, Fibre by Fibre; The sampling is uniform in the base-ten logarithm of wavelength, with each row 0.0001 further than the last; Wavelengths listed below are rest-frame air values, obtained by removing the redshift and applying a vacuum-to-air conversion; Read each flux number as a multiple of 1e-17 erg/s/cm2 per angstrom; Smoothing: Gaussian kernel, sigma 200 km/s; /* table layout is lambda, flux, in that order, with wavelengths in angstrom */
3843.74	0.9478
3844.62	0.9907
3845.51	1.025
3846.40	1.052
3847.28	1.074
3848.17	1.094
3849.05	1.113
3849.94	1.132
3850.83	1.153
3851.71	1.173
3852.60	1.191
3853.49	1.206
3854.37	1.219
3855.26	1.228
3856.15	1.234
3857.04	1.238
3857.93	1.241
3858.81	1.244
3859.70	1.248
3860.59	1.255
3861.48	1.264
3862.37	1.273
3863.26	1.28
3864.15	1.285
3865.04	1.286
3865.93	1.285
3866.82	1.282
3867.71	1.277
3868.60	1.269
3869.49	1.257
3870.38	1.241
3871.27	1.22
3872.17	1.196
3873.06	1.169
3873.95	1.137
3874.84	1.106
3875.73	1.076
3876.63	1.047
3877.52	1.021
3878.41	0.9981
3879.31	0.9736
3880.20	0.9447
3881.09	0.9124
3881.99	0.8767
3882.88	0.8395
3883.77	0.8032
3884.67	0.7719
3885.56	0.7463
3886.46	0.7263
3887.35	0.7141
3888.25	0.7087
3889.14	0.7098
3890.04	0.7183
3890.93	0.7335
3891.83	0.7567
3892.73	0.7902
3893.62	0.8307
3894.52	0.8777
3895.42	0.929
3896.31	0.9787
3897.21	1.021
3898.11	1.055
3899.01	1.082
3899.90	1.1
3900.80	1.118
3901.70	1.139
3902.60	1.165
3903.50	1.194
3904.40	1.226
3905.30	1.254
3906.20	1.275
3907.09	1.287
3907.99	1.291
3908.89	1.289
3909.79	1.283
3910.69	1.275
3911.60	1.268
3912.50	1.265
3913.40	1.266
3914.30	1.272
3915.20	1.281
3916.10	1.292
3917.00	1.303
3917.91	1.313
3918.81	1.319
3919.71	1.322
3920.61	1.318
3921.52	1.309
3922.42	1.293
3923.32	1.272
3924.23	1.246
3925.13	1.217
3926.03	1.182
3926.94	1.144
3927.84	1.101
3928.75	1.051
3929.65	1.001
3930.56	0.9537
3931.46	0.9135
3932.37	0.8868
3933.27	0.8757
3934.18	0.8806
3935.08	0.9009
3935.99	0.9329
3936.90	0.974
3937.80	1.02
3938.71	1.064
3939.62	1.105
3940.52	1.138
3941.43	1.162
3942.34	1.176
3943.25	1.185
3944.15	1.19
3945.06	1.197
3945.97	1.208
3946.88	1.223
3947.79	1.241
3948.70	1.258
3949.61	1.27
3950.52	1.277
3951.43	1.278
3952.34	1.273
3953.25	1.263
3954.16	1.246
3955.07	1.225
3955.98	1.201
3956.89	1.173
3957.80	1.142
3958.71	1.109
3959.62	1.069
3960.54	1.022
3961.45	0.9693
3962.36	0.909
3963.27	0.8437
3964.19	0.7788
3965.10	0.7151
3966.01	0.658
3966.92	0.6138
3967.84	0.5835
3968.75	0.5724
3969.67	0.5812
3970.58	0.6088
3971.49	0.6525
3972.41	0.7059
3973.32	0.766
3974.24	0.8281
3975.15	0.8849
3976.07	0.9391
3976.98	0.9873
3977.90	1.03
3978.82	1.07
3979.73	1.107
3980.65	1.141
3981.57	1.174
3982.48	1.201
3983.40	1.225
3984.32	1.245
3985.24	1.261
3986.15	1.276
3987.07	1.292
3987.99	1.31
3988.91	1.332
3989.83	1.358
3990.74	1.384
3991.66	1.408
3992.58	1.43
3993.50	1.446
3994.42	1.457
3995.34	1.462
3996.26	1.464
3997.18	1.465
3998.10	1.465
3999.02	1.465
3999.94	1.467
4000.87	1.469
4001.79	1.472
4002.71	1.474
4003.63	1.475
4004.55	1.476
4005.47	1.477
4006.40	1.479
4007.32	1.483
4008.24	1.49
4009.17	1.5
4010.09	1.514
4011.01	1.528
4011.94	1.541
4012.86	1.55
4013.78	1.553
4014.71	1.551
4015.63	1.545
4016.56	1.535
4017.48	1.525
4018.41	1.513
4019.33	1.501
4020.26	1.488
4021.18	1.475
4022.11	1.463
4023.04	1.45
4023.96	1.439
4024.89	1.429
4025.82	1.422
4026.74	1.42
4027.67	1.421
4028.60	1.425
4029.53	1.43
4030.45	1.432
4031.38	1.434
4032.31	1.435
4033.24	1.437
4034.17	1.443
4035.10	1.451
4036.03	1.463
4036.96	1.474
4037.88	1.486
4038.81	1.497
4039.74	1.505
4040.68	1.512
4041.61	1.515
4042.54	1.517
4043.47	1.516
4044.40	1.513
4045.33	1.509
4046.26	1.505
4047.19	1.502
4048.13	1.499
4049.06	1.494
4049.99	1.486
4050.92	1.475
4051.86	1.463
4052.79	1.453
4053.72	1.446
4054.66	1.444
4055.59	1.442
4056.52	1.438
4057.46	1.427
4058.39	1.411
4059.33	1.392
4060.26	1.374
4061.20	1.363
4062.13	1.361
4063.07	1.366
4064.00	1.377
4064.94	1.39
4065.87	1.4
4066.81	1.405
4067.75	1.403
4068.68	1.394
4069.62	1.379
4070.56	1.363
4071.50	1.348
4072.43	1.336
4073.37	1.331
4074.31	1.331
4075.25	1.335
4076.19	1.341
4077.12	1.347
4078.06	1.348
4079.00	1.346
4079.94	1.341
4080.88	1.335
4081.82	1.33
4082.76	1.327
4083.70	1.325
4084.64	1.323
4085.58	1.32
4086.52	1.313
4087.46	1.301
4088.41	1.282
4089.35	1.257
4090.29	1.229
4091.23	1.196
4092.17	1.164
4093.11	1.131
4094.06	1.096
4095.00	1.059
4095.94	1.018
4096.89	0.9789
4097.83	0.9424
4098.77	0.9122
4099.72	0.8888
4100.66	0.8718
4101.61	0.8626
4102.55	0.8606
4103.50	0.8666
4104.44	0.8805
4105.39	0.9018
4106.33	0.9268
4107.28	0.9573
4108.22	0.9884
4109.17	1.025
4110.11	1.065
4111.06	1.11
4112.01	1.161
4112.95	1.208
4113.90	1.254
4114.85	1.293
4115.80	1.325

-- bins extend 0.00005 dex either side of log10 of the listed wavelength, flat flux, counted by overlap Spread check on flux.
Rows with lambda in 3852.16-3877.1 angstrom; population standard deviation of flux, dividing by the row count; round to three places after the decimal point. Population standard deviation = 0.063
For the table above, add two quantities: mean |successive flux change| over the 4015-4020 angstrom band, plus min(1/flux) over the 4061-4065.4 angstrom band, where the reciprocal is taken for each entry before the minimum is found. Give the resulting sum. 0.73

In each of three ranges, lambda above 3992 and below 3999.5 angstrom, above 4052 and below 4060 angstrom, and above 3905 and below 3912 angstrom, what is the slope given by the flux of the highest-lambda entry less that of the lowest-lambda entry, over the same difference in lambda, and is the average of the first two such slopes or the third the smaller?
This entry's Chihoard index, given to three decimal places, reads -0.002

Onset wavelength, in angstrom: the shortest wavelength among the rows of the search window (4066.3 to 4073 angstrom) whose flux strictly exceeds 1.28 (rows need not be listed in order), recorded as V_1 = 4066.81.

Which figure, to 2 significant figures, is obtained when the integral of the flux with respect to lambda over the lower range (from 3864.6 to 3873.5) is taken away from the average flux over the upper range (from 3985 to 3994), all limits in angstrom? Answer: -9.8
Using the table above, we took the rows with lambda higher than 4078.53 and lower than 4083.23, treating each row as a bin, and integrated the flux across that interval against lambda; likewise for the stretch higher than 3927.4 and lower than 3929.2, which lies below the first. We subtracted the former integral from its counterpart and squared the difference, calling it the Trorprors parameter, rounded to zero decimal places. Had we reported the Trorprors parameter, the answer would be 19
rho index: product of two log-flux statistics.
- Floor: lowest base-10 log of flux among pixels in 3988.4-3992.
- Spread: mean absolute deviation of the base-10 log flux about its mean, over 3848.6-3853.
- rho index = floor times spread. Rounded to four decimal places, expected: 0.0011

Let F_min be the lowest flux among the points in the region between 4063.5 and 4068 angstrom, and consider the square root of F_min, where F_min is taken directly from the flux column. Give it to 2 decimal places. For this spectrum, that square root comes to 1.17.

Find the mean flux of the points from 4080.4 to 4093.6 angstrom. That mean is 1.27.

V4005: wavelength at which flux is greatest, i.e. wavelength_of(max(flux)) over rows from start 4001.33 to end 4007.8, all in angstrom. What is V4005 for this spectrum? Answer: 4007.32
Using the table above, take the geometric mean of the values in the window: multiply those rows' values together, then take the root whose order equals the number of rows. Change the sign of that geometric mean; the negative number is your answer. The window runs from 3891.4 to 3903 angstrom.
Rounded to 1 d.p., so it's -1.0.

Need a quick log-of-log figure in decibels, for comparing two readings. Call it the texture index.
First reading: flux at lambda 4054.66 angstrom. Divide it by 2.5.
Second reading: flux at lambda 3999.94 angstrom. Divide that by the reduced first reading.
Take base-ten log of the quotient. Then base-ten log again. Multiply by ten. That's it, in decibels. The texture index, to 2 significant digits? -3.9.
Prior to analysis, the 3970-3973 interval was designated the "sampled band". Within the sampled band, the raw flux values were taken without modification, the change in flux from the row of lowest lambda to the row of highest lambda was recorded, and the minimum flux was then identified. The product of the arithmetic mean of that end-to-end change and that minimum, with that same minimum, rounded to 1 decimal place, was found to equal 0.2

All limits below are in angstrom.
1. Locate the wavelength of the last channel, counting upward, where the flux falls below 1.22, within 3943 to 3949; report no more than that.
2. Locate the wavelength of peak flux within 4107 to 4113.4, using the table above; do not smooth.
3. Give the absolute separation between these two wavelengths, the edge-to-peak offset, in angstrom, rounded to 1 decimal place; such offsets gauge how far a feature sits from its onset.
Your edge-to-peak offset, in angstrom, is 167.0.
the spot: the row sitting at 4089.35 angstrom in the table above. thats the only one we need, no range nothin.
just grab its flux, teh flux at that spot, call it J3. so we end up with 1.257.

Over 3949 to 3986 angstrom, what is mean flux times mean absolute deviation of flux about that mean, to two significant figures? 0.21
